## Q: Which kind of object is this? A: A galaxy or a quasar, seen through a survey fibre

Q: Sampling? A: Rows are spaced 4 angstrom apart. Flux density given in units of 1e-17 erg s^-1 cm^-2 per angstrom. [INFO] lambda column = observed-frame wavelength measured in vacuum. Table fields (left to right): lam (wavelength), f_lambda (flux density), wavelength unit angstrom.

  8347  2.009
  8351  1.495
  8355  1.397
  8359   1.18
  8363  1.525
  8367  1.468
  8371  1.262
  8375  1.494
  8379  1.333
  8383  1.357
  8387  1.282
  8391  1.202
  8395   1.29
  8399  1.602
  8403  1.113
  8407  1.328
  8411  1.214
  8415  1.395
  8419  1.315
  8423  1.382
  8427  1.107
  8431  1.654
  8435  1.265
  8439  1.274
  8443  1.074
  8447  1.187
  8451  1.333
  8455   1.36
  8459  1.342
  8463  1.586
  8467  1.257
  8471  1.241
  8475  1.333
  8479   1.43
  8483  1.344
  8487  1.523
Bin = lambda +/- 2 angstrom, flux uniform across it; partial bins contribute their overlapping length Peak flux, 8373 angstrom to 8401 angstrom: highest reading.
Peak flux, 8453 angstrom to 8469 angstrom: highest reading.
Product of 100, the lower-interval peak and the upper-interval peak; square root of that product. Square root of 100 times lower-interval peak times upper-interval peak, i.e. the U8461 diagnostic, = 15.9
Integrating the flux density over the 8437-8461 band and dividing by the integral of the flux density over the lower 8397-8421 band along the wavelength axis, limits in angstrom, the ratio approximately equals 0.95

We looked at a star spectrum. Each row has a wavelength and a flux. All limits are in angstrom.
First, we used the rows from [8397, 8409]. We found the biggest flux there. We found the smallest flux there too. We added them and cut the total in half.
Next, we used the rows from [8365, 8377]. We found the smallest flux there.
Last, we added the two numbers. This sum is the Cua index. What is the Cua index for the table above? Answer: 2.62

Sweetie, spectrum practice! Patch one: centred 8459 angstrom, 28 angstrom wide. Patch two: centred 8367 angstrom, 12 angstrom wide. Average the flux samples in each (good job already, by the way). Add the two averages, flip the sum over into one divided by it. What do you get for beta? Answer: 0.364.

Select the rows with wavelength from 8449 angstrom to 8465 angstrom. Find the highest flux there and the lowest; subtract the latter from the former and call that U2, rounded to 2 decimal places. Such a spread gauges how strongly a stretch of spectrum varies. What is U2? 0.25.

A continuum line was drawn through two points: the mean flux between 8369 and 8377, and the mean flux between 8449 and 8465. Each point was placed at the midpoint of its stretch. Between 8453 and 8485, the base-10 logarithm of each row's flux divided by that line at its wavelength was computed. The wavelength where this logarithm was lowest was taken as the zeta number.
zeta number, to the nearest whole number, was 8471 angstrom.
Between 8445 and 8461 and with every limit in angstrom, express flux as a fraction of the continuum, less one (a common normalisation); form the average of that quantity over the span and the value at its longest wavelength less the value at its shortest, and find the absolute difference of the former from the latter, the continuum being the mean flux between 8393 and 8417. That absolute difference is 0.13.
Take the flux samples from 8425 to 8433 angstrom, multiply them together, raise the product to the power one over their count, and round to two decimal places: 1.35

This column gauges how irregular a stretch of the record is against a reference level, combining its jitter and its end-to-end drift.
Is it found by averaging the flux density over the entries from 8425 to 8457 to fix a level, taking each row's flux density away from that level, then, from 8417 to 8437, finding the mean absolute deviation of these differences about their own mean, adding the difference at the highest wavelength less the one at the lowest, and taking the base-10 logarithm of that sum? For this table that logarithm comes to -0.72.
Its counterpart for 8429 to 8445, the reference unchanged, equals -0.13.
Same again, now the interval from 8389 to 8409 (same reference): -3.40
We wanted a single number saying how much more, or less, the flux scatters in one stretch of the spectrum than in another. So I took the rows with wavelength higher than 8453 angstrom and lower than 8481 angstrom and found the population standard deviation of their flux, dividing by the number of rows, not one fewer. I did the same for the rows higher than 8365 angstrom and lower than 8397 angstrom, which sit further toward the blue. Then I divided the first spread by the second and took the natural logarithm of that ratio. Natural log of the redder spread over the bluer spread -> 0.1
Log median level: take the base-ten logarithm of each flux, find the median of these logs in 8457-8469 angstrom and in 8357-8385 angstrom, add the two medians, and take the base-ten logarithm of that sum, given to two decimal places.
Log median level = -0.58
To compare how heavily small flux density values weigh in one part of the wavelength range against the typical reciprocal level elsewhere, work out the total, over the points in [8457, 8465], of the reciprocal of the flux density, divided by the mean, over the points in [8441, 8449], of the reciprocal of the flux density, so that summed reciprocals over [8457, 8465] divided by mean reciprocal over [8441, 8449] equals 1.55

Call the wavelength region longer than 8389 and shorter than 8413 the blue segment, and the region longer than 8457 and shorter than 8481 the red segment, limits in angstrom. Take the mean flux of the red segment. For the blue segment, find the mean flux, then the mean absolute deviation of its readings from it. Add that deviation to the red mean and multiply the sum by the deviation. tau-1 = 0.17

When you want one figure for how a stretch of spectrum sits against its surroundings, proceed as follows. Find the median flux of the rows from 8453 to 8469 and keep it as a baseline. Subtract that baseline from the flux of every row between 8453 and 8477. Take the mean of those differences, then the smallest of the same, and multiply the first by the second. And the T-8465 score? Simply -0.0002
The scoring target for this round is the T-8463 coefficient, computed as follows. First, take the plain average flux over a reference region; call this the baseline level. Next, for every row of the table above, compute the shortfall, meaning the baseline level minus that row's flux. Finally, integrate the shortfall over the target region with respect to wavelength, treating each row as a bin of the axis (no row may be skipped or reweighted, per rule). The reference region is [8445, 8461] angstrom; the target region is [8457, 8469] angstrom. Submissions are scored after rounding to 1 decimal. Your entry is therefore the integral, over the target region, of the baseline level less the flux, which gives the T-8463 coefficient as -1.1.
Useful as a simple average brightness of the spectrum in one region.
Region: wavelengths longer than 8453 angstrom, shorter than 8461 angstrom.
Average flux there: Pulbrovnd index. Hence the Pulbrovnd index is 1.35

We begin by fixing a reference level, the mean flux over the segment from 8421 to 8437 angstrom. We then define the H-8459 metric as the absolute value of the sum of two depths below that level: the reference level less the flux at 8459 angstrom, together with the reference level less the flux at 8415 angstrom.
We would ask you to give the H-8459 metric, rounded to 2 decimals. 0.03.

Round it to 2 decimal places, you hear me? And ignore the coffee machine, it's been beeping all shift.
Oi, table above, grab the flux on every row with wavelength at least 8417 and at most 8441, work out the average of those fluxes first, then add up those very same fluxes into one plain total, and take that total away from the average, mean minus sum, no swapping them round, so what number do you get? -6.66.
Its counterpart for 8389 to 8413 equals -6.46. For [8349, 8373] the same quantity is -6.94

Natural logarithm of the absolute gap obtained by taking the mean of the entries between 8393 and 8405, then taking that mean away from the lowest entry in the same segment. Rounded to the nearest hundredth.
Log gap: -1.51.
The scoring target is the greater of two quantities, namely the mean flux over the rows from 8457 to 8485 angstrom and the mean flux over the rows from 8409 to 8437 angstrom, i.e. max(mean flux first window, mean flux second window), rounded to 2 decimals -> 1.36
